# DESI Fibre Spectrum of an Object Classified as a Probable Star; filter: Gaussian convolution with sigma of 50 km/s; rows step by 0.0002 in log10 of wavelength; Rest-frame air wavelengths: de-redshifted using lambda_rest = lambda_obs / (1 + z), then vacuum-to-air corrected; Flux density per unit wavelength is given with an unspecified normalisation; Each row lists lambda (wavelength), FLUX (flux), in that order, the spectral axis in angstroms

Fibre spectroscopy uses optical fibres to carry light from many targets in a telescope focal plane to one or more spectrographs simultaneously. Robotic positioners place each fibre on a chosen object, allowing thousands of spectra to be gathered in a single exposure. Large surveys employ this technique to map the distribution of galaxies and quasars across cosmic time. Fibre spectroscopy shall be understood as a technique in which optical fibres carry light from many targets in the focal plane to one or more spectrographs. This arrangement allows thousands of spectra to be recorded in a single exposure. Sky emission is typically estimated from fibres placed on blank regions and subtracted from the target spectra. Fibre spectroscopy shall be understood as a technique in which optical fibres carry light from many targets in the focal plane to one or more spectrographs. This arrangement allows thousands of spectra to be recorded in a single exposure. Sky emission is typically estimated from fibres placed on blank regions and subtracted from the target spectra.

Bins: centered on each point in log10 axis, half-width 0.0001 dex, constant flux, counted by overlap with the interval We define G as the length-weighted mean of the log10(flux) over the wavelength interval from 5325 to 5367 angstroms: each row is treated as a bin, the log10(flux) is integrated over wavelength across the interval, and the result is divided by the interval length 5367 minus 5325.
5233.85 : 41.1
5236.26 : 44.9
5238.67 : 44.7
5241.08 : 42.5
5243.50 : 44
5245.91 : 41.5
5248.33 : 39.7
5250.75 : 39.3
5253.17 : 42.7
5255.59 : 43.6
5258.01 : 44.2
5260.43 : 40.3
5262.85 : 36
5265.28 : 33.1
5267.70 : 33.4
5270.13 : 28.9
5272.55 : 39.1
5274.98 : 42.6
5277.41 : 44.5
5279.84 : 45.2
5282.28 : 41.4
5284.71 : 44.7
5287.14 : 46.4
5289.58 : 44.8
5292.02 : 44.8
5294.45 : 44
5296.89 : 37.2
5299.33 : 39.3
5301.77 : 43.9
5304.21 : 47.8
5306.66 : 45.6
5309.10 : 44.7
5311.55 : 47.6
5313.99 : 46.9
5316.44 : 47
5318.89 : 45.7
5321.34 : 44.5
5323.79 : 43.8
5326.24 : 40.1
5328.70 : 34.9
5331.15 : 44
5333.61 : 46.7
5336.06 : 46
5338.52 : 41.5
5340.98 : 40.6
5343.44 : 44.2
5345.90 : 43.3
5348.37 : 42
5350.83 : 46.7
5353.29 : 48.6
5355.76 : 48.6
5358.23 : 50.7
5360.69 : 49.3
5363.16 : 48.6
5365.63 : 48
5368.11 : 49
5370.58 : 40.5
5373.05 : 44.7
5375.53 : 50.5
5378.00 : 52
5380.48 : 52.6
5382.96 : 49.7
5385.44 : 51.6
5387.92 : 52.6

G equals 1.65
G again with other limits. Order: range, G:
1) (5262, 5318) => 1.62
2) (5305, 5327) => 1.66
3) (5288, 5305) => 1.63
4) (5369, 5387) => 1.69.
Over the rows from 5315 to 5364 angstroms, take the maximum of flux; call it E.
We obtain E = 50.7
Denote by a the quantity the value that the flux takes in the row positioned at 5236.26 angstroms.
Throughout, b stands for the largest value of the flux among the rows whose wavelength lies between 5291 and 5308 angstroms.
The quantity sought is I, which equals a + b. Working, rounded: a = 44.9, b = 47.8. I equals 93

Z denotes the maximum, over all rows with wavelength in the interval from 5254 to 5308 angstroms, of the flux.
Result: 47.8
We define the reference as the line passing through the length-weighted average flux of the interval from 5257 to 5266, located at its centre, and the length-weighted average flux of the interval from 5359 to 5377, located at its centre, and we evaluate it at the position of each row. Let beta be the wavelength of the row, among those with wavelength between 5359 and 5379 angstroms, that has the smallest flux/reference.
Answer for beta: 5370.58 angstroms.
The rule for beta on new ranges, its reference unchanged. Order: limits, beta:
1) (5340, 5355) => 5340.98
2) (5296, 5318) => 5296.89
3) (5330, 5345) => 5340.98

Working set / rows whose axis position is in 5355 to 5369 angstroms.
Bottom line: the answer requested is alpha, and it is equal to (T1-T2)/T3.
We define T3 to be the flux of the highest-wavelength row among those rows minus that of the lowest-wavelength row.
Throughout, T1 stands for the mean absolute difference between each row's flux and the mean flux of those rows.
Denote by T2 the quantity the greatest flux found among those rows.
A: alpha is -125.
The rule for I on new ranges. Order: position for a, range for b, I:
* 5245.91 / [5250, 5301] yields 88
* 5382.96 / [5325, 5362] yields 100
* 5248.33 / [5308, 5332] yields 87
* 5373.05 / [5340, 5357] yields 93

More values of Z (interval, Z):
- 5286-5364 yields 50.7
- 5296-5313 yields 47.8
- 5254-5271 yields 44.2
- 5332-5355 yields 48.6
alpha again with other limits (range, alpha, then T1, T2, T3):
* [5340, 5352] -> -7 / 1.7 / 46.7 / 6.1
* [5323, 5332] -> -204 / 3.2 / 44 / 0.2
